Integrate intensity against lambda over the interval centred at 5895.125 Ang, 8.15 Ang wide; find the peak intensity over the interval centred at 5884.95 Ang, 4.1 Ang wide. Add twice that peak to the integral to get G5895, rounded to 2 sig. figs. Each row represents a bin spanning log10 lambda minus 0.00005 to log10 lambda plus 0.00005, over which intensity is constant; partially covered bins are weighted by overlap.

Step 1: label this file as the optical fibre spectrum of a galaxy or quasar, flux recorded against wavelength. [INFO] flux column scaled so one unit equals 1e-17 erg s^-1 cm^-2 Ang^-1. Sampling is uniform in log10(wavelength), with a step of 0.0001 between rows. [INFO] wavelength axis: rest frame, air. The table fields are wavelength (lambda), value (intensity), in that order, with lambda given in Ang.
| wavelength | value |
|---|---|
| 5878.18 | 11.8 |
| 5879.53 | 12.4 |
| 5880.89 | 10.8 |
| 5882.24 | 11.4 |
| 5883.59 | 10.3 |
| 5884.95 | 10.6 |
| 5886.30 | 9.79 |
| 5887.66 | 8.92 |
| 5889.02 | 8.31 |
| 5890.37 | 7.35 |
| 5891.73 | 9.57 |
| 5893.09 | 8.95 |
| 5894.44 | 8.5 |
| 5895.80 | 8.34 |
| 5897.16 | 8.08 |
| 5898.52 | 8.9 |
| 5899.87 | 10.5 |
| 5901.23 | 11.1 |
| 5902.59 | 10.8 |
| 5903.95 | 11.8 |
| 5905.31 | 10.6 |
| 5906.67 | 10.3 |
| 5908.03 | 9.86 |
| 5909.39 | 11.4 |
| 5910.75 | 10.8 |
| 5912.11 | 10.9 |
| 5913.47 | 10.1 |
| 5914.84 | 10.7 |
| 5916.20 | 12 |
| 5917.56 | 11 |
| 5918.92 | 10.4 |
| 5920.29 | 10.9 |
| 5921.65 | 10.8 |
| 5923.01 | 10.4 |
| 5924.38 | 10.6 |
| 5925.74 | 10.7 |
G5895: 92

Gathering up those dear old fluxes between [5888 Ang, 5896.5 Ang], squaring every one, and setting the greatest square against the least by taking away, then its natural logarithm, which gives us 3.63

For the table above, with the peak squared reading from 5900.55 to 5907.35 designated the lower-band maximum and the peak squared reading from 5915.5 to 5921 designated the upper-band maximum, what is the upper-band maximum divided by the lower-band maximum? 1.03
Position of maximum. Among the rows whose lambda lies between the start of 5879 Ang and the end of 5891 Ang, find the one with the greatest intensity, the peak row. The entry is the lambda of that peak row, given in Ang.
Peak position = 5879.53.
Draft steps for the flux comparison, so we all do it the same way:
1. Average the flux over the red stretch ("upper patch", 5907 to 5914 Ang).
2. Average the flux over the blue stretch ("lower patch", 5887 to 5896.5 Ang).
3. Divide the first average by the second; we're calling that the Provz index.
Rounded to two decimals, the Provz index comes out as 1.24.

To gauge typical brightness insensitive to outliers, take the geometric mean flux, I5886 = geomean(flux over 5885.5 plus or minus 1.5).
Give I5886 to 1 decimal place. 10.2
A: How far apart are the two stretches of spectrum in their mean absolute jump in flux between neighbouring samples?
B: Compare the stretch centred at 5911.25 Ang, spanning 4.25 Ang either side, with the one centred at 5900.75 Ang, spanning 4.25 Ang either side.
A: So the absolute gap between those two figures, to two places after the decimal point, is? 0.14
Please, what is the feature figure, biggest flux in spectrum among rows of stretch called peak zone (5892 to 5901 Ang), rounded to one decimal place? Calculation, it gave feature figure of 10.5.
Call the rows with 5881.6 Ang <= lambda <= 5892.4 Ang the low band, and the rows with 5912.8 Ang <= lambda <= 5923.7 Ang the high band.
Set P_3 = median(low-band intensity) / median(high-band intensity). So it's 0.90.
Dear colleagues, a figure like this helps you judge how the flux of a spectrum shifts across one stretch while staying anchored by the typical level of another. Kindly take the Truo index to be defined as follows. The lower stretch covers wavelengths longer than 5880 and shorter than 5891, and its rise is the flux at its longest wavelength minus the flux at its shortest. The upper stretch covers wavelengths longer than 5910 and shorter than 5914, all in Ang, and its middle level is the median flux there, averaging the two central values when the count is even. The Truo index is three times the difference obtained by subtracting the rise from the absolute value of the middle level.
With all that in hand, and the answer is 43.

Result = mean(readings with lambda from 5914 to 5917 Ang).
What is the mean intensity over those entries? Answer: 11.3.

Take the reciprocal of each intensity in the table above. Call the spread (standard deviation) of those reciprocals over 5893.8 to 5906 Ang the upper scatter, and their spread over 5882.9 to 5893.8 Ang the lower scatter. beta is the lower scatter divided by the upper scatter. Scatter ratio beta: 0.9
